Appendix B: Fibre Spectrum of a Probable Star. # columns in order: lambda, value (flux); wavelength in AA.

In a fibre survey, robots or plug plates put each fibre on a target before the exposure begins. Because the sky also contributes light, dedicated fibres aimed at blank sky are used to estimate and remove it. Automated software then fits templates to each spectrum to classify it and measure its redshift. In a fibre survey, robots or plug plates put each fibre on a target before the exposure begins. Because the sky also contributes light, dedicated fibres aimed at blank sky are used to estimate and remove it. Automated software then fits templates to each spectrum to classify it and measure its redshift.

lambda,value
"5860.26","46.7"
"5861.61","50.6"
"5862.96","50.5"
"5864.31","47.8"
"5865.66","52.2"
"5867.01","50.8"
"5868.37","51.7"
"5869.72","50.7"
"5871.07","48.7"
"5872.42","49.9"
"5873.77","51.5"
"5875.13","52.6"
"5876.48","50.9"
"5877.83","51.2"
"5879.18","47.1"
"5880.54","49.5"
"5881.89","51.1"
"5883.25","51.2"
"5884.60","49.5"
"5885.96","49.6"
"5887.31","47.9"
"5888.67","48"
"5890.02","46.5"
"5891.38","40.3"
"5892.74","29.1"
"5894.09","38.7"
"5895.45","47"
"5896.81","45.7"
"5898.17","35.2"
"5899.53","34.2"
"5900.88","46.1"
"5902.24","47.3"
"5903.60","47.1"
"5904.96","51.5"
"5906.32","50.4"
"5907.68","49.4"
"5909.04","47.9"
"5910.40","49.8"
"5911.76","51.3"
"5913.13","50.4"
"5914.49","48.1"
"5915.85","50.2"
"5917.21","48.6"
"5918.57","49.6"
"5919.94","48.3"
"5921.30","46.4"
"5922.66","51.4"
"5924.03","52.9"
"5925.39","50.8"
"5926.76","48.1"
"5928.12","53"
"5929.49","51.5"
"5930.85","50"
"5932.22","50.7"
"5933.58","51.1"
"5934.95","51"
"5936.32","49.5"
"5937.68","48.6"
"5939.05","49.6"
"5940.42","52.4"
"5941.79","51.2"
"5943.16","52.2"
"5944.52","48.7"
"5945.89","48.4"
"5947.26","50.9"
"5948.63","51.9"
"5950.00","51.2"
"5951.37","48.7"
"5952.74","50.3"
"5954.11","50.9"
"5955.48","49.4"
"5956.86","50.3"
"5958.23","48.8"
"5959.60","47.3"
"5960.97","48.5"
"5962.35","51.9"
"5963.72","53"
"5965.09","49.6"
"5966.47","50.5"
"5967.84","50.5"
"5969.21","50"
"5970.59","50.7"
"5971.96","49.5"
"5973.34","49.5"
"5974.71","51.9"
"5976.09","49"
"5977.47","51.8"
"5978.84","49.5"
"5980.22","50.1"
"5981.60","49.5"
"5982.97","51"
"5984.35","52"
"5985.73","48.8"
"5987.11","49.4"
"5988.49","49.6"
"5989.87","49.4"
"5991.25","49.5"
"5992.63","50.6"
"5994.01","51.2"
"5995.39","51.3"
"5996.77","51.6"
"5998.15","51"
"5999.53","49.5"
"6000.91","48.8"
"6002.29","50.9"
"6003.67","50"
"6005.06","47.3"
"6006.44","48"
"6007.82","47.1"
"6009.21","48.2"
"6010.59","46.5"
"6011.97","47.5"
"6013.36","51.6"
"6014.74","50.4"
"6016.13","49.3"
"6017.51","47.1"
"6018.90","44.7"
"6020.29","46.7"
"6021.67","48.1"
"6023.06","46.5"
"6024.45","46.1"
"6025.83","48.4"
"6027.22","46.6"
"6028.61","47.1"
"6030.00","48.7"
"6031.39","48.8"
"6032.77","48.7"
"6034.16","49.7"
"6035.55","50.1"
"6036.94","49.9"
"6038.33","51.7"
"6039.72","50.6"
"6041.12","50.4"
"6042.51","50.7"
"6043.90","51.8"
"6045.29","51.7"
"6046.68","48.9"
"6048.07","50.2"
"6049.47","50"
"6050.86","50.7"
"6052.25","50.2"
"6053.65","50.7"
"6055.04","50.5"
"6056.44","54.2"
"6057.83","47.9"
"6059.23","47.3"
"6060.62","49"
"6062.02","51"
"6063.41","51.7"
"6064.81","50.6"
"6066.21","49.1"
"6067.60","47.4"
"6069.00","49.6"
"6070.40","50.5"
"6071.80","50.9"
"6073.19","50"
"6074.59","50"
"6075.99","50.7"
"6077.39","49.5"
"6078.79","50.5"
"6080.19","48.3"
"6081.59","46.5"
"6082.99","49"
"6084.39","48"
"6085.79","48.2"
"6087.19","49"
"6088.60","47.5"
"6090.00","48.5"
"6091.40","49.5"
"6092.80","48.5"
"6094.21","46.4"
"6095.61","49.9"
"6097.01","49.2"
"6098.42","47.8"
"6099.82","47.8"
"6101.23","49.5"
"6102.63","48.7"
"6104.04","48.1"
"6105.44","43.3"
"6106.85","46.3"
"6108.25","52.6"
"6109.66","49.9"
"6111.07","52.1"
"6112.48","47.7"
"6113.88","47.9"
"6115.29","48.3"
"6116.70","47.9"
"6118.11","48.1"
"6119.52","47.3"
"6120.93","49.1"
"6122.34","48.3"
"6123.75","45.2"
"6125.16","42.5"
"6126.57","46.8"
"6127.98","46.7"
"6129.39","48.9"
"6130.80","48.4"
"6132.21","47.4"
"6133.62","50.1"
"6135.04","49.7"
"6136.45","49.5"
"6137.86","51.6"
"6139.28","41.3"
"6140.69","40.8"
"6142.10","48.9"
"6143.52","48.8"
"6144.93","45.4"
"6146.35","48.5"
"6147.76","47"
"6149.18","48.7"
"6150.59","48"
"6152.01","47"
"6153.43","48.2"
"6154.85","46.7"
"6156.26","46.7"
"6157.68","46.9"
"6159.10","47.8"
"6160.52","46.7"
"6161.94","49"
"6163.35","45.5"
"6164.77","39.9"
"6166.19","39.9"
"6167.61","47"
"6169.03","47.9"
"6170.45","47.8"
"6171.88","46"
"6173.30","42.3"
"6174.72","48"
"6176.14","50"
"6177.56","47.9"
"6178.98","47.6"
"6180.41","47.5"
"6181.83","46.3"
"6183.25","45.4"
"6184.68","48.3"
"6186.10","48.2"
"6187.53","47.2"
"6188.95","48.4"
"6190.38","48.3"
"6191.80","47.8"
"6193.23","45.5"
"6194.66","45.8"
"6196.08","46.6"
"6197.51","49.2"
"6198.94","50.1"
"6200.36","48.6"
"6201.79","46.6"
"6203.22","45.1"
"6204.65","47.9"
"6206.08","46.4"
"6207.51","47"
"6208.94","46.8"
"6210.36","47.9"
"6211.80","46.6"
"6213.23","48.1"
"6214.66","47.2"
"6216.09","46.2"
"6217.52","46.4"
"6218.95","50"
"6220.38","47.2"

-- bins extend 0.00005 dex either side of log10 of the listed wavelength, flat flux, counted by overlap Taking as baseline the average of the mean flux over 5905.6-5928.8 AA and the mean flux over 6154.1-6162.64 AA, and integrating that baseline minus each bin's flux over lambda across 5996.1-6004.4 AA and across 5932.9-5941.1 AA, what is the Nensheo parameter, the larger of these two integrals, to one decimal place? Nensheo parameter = -14.5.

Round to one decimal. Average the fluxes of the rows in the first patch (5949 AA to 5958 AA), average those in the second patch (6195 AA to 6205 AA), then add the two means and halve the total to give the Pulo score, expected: 48.9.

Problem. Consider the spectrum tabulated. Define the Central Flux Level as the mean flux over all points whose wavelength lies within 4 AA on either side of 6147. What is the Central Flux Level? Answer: 47.7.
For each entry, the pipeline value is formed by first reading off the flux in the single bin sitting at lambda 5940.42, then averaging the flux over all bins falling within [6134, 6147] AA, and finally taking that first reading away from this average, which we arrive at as -5.2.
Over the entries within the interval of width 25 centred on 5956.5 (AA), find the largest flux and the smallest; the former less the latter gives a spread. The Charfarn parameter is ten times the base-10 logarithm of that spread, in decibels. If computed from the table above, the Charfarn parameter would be 7.6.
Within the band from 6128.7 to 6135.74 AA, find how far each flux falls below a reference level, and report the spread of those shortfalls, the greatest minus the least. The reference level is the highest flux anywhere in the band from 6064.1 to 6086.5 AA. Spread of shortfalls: 2.7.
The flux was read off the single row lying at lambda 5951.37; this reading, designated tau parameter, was 48.7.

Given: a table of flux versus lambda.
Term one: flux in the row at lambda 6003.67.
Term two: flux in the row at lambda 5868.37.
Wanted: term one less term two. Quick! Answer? -2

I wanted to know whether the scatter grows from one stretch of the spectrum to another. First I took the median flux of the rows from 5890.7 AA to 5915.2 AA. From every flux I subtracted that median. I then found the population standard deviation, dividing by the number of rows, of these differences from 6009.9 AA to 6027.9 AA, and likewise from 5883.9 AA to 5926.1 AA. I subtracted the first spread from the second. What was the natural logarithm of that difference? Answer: 1.29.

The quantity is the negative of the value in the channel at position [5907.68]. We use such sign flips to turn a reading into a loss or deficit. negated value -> -49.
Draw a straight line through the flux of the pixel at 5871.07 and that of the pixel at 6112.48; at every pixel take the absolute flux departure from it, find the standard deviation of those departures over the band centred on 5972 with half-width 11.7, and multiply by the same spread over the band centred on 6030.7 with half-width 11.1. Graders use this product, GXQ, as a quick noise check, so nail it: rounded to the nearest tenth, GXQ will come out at 1.1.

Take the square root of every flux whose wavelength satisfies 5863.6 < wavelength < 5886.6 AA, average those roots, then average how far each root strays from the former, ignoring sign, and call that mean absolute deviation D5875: 0.086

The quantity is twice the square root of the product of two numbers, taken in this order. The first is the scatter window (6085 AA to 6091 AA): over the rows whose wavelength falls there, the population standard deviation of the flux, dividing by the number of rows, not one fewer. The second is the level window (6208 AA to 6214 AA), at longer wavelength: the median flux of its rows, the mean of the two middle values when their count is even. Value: 10.1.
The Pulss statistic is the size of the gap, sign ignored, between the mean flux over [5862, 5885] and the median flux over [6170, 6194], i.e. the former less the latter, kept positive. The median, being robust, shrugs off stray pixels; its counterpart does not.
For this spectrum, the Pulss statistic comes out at 2.6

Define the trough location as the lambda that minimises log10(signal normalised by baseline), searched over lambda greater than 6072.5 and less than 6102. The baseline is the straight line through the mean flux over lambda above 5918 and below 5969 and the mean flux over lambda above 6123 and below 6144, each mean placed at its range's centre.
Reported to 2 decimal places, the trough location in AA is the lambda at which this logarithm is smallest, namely 6081.59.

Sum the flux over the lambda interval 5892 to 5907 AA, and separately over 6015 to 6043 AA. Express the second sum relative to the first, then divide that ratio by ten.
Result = 0.205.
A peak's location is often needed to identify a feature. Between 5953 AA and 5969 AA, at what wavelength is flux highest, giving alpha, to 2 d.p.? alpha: 5963.72 AA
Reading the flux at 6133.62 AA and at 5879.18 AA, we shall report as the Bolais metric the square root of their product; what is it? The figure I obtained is 48.6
